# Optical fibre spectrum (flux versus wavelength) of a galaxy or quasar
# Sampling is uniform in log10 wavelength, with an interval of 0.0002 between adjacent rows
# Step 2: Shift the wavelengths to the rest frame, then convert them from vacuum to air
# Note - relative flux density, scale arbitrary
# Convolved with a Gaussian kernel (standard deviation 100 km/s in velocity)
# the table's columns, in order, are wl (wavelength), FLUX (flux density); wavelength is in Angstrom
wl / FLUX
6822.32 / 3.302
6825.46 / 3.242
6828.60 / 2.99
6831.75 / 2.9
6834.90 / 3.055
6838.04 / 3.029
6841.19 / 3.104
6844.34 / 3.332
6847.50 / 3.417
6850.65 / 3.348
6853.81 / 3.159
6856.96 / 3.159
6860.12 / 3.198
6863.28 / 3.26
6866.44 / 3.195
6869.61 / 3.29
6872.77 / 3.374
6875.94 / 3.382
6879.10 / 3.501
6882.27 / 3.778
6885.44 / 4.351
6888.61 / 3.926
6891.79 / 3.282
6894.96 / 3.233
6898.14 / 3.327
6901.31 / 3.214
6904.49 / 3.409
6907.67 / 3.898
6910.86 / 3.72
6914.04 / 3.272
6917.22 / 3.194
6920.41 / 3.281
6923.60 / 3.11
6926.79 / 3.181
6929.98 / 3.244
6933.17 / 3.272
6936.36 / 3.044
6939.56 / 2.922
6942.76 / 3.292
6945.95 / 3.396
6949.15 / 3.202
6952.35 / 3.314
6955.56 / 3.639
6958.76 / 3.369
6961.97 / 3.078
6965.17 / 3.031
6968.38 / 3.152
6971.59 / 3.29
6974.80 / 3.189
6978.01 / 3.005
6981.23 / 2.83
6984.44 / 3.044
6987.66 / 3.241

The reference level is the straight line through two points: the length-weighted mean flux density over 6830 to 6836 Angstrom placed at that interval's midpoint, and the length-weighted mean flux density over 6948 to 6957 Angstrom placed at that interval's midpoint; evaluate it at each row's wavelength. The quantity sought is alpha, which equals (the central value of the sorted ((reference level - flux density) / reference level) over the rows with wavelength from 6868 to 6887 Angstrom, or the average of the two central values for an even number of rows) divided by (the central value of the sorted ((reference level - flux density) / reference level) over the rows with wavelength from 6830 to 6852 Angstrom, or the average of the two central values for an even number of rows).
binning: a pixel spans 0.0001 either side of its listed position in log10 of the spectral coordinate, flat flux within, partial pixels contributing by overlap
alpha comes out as 2.9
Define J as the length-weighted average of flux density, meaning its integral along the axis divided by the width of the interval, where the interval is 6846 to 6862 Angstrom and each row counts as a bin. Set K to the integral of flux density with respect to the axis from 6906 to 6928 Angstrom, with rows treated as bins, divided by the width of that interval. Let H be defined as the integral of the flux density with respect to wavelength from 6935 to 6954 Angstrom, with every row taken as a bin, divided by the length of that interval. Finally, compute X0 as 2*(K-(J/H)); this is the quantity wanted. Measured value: 4.73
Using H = 3.20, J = 3.26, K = 3.38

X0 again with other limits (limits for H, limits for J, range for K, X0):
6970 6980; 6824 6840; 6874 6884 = 5.19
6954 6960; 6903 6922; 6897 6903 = 4.57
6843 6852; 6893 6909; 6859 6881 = 4.62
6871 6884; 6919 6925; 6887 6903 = 4.98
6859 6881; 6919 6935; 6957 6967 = 4.40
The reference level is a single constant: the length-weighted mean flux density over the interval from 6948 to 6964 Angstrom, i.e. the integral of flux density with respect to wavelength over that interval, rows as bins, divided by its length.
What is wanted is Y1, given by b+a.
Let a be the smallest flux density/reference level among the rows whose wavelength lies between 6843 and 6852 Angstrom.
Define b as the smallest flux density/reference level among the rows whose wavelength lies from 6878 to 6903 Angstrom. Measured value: 1.97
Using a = 1.00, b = 0.969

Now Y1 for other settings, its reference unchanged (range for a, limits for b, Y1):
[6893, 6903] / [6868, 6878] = 1.96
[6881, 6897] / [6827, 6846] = 1.85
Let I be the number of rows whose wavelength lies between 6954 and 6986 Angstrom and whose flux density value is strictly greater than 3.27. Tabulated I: 3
